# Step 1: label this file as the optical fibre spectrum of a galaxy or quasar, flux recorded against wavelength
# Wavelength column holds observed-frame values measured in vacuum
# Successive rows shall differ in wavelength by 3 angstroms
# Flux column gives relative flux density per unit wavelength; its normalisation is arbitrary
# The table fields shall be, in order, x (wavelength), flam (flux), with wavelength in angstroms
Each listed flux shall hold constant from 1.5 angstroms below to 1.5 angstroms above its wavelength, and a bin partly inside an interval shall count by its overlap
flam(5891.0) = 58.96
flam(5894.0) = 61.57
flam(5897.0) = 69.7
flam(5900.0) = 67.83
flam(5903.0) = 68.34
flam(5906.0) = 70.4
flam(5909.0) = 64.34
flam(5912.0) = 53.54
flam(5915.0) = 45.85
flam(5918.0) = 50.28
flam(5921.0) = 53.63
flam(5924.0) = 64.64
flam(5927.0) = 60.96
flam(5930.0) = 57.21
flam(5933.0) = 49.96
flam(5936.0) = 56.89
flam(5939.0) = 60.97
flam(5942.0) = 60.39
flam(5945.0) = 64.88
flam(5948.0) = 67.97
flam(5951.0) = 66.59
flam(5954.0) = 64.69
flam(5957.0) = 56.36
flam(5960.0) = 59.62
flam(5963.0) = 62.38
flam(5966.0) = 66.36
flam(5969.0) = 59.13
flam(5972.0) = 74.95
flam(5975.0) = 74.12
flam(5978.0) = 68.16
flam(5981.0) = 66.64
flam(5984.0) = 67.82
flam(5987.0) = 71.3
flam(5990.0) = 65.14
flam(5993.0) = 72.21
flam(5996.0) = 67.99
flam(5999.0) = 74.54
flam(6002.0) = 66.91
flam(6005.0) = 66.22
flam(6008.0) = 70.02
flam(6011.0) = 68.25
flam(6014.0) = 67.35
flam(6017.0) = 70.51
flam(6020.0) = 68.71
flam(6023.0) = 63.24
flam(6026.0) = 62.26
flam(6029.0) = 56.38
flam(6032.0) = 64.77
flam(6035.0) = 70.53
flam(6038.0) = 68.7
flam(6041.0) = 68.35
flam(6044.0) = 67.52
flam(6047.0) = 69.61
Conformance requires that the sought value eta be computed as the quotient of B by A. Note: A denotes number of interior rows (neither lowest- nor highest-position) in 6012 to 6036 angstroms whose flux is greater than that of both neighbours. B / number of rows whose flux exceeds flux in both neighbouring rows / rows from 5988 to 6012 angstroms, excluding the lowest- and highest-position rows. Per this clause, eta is 3.0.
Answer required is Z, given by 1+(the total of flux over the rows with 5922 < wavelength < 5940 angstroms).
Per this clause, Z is 352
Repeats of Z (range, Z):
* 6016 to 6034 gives 387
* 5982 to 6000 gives 420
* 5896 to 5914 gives 395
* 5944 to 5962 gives 381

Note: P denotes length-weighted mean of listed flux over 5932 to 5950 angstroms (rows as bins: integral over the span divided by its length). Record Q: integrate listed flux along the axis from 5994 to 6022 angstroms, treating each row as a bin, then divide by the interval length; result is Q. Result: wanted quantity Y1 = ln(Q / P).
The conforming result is 0.13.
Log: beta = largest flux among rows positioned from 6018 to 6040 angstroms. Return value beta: 70.53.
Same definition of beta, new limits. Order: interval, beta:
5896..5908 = 70.4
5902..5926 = 70.4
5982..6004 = 74.54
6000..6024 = 70.51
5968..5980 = 74.95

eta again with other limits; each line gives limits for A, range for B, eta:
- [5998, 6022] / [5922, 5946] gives 0.5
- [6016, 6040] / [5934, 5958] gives 2.0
